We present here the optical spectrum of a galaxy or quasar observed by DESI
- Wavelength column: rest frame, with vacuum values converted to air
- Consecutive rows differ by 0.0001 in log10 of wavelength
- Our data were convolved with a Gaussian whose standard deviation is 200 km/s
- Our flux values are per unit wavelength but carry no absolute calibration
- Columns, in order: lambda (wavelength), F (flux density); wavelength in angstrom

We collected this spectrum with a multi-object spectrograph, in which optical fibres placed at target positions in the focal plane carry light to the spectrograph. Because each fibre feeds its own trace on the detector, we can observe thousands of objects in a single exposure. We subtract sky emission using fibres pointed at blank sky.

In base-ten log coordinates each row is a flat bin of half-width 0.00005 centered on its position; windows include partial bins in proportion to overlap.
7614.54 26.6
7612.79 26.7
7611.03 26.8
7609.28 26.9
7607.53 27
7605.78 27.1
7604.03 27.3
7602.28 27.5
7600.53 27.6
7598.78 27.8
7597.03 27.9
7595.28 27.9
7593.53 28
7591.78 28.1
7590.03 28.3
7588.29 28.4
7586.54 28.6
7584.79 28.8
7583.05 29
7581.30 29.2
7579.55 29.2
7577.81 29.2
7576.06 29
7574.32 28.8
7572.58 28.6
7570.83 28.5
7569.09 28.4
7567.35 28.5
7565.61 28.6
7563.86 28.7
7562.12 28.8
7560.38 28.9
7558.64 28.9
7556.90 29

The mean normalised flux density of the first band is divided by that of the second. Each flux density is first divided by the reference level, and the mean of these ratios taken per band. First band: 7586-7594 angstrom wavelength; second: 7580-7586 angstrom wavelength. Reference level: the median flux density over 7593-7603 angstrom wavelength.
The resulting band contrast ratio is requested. 0.98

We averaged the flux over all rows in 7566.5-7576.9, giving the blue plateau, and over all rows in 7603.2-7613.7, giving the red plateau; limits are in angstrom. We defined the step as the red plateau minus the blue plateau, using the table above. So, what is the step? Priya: -1.7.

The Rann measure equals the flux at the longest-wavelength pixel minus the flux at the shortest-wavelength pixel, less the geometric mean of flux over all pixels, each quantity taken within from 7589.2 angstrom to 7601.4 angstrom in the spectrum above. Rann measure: -28.6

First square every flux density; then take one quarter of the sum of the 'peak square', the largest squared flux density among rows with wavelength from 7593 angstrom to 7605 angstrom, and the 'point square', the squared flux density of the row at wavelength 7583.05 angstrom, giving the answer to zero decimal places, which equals 406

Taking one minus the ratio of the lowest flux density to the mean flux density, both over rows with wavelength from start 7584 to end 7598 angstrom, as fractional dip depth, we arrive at 0.012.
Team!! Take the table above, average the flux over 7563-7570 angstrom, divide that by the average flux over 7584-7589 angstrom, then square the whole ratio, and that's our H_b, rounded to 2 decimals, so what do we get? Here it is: 1.00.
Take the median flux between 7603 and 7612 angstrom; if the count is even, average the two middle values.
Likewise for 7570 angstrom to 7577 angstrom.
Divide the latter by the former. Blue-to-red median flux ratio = 1.06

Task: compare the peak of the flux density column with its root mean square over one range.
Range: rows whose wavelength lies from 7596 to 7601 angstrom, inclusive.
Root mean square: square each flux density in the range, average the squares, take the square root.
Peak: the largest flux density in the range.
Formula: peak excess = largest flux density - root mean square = 0.133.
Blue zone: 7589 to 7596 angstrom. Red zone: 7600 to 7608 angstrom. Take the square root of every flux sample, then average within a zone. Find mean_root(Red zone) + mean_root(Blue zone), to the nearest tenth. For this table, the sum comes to 10.5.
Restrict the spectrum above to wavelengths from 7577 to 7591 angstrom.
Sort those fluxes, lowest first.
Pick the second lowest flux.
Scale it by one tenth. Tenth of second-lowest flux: 2.840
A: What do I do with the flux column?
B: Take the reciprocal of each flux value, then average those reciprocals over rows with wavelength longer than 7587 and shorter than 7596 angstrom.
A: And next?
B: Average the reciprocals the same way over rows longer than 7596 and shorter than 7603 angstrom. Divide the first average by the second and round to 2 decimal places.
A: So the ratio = 0.98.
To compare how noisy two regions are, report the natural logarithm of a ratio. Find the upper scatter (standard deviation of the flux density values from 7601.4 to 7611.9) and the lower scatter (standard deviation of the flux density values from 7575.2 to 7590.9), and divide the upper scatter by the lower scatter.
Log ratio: -0.3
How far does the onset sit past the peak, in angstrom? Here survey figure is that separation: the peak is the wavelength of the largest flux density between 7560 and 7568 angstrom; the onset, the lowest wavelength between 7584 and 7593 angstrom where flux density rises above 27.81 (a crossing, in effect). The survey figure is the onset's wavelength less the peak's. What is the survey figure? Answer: 24.4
